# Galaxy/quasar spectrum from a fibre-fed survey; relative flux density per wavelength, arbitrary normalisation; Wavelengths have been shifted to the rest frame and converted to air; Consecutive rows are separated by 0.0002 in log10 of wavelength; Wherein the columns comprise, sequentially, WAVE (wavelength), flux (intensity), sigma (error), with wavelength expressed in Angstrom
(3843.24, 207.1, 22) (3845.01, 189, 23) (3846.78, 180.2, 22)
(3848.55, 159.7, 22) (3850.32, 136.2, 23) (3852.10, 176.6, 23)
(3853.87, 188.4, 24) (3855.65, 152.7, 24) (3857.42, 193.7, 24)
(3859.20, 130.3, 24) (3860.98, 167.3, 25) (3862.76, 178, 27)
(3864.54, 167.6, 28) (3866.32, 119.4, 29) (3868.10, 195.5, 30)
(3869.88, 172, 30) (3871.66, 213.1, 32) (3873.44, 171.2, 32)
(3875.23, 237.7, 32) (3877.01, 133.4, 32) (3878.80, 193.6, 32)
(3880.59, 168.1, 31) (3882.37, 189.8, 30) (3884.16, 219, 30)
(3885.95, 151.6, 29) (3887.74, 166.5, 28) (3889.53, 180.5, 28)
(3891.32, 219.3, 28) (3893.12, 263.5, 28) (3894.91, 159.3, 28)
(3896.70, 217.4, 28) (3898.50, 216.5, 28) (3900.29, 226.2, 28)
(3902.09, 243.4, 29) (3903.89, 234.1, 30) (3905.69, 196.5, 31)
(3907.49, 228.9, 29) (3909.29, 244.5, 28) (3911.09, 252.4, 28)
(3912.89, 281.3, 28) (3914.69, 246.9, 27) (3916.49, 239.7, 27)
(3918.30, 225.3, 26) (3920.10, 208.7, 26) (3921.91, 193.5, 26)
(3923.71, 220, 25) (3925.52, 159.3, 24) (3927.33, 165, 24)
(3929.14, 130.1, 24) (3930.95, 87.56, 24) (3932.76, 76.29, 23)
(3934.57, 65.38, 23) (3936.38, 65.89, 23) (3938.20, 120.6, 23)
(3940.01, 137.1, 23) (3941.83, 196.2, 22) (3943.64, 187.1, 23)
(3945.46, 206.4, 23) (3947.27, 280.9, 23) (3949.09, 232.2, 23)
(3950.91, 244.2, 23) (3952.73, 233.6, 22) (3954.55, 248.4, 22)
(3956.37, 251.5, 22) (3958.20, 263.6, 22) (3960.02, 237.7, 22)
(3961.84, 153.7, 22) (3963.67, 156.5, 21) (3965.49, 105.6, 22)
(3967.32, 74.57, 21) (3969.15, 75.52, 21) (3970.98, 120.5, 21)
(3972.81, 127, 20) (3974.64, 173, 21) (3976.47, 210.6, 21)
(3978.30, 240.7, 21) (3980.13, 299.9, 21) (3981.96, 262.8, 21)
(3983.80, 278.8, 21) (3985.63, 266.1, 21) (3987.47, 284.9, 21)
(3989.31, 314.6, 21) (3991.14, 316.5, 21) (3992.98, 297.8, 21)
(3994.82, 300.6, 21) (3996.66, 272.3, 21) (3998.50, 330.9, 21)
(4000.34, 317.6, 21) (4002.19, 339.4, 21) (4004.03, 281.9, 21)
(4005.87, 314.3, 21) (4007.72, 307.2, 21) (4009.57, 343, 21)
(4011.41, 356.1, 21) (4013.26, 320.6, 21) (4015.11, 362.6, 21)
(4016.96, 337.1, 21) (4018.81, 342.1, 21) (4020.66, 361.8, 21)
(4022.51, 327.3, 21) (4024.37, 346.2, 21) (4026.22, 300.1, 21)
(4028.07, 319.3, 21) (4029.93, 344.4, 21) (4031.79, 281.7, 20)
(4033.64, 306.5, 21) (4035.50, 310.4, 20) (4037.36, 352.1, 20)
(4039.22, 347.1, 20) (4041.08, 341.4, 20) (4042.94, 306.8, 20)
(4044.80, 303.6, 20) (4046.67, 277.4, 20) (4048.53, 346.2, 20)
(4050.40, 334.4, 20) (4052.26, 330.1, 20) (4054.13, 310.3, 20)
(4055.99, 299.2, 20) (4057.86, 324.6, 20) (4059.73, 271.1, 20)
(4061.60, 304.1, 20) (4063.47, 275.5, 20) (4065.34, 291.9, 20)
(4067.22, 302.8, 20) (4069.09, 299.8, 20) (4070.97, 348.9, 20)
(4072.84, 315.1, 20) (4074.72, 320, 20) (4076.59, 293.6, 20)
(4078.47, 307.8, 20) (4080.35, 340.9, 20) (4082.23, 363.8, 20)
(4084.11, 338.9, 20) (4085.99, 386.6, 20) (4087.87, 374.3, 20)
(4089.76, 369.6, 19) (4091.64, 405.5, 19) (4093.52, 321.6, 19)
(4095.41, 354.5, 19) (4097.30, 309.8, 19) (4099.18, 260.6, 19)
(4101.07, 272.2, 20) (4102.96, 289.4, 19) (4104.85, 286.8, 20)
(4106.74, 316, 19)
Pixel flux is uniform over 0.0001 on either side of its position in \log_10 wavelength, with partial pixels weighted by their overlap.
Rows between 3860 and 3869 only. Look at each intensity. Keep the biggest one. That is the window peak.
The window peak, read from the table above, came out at 195.5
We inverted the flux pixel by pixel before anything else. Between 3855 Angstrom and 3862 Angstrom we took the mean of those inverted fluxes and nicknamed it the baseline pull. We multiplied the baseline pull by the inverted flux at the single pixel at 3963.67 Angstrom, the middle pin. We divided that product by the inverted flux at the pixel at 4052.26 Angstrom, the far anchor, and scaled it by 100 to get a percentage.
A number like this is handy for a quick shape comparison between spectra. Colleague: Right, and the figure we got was 1.3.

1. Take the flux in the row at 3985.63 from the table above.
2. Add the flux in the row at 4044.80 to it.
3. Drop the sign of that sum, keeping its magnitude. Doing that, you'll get 570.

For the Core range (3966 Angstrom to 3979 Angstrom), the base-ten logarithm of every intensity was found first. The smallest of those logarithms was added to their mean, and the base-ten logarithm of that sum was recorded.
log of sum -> 0.60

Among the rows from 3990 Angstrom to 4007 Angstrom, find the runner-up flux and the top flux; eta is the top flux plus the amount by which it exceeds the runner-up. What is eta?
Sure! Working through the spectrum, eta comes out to 348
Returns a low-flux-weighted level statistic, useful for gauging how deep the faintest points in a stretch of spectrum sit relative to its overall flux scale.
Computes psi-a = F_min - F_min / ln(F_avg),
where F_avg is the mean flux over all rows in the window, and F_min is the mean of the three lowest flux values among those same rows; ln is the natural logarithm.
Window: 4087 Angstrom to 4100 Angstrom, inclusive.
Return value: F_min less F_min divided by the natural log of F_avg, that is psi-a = 246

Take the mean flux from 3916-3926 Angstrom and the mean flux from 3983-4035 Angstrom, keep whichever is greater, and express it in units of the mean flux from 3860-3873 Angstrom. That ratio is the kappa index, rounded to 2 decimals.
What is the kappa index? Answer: 1.83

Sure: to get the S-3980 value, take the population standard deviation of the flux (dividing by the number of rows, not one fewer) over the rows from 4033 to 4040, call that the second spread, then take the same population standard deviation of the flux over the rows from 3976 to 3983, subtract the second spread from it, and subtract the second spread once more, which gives -9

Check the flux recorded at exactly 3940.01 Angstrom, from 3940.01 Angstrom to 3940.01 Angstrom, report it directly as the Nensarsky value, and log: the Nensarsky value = 137.1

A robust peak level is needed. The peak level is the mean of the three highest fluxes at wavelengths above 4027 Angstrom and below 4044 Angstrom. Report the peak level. 348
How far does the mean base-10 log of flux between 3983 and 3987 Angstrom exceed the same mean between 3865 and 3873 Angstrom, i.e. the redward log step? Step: 0.20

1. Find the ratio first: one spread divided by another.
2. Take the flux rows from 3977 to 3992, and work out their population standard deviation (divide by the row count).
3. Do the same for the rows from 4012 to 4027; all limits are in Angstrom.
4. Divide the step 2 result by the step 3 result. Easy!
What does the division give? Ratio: 1.3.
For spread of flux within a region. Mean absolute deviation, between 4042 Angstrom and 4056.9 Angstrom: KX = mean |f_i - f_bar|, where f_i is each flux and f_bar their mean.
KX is 18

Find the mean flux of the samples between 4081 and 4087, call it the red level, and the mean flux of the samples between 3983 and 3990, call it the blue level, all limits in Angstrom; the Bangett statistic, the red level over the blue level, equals 1.27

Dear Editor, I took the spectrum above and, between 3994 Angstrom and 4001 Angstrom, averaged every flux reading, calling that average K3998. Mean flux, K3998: 305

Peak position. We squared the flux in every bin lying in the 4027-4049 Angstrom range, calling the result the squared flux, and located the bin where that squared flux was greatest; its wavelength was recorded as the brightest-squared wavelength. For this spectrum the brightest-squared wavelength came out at 4037.36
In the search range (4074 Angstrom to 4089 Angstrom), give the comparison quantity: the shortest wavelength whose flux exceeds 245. 4074.72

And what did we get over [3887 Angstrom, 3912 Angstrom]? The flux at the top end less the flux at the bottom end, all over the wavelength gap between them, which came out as 3.7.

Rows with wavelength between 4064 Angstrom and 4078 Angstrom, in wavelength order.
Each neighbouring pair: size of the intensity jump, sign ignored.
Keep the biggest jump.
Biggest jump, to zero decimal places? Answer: 49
